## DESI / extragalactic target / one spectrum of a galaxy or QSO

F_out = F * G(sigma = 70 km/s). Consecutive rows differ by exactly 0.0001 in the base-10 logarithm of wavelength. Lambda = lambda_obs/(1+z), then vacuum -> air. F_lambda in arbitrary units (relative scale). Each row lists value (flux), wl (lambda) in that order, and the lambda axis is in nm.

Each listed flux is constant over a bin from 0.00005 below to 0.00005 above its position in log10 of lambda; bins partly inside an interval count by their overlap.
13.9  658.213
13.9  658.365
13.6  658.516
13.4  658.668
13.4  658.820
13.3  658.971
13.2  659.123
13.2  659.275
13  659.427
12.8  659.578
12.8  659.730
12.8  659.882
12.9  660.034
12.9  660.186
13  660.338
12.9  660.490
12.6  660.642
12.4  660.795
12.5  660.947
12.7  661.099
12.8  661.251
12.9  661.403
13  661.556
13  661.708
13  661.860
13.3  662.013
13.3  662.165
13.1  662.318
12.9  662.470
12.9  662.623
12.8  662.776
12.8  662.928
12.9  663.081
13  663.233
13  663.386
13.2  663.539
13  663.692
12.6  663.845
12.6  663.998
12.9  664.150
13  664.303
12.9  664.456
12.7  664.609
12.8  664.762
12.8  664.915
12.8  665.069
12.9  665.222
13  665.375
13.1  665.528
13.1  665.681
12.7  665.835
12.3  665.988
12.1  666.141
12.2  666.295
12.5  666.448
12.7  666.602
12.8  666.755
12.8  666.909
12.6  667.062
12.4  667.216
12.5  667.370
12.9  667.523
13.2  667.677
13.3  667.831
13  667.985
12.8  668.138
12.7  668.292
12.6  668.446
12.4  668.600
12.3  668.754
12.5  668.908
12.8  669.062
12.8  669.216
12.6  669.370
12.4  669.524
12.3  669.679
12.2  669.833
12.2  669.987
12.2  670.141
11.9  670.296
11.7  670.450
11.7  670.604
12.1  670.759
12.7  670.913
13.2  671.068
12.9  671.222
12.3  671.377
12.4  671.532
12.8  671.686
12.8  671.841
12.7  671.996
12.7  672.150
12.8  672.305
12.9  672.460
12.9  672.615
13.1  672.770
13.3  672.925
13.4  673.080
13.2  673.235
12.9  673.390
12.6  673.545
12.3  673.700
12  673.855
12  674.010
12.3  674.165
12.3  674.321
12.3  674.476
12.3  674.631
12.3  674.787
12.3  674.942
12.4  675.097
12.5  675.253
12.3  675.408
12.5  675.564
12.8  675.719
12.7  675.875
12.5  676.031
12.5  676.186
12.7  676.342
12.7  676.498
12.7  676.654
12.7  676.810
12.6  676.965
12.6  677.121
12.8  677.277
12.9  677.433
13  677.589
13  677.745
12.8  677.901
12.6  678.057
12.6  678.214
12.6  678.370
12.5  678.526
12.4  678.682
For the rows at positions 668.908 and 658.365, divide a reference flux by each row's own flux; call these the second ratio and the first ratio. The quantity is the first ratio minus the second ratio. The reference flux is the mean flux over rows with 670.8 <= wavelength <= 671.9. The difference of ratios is -0.10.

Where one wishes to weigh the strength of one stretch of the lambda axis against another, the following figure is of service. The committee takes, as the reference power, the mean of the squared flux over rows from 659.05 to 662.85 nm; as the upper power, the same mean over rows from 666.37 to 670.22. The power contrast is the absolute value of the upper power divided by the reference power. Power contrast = 0.96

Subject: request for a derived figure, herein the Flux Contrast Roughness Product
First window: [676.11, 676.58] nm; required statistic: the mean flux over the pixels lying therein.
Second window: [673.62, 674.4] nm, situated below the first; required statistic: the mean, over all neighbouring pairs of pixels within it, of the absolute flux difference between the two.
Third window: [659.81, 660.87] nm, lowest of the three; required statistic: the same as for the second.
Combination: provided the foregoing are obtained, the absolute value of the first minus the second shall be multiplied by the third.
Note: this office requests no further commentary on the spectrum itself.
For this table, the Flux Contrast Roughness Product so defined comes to 1.66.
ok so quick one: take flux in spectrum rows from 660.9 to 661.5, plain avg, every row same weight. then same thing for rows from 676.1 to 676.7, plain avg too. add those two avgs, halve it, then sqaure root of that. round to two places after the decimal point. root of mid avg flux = 3.56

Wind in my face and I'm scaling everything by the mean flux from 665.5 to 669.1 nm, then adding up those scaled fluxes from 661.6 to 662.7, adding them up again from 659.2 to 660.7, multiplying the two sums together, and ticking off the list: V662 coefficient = 73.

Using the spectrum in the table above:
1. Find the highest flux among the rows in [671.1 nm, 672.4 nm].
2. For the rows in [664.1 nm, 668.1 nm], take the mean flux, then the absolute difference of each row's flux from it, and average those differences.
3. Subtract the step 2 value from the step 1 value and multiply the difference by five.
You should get 63.3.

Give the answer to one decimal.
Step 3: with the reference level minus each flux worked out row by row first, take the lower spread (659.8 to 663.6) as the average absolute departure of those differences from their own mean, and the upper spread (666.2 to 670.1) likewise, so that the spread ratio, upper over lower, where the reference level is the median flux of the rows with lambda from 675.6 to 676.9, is 1.6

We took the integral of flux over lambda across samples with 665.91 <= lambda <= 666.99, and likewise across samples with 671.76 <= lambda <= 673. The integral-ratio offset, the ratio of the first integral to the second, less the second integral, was -15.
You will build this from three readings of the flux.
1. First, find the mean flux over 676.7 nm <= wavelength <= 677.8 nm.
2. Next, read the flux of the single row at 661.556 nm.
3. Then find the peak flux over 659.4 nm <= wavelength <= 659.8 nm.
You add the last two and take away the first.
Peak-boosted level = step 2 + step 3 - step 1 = 13.2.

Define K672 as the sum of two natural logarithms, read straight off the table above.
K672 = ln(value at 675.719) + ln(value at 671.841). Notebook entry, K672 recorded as 5.10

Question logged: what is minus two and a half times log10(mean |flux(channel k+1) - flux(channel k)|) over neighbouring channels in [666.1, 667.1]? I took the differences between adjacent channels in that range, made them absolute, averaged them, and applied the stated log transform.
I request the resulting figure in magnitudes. 2.1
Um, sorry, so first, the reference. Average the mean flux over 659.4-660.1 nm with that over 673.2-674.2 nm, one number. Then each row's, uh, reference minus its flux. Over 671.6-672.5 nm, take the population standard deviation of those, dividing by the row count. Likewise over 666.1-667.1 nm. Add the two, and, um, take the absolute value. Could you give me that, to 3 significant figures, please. 0.329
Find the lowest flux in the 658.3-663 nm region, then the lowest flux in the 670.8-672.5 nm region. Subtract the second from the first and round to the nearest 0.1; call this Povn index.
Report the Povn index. 0.1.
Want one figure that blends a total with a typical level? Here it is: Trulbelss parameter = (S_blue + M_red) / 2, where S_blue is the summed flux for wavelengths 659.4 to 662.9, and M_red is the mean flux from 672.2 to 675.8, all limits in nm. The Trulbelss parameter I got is 154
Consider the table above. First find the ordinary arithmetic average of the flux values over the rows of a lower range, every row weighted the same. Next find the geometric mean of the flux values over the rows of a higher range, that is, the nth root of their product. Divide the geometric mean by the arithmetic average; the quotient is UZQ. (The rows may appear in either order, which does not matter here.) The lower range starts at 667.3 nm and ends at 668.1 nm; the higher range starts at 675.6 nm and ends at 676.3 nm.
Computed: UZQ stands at 0.97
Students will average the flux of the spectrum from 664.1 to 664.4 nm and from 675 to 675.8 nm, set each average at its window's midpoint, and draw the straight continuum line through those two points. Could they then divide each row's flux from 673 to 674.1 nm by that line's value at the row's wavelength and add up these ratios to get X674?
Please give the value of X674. 7.03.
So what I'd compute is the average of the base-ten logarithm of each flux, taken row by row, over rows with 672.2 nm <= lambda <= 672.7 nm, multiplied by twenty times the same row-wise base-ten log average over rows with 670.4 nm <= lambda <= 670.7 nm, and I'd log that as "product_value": 23.7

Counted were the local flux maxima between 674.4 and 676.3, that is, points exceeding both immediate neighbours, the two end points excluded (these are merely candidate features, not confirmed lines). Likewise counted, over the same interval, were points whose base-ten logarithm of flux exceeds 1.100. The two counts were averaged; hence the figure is 2.0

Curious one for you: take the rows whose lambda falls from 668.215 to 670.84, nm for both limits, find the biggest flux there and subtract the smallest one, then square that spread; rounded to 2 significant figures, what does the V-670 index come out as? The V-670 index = 1.2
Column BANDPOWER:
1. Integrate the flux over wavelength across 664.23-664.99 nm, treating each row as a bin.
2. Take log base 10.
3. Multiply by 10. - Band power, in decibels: 9.9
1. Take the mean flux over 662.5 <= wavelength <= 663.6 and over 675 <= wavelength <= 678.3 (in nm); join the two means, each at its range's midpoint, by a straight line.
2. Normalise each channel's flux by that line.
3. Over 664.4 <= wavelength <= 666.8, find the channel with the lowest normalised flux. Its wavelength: 666.141 nm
